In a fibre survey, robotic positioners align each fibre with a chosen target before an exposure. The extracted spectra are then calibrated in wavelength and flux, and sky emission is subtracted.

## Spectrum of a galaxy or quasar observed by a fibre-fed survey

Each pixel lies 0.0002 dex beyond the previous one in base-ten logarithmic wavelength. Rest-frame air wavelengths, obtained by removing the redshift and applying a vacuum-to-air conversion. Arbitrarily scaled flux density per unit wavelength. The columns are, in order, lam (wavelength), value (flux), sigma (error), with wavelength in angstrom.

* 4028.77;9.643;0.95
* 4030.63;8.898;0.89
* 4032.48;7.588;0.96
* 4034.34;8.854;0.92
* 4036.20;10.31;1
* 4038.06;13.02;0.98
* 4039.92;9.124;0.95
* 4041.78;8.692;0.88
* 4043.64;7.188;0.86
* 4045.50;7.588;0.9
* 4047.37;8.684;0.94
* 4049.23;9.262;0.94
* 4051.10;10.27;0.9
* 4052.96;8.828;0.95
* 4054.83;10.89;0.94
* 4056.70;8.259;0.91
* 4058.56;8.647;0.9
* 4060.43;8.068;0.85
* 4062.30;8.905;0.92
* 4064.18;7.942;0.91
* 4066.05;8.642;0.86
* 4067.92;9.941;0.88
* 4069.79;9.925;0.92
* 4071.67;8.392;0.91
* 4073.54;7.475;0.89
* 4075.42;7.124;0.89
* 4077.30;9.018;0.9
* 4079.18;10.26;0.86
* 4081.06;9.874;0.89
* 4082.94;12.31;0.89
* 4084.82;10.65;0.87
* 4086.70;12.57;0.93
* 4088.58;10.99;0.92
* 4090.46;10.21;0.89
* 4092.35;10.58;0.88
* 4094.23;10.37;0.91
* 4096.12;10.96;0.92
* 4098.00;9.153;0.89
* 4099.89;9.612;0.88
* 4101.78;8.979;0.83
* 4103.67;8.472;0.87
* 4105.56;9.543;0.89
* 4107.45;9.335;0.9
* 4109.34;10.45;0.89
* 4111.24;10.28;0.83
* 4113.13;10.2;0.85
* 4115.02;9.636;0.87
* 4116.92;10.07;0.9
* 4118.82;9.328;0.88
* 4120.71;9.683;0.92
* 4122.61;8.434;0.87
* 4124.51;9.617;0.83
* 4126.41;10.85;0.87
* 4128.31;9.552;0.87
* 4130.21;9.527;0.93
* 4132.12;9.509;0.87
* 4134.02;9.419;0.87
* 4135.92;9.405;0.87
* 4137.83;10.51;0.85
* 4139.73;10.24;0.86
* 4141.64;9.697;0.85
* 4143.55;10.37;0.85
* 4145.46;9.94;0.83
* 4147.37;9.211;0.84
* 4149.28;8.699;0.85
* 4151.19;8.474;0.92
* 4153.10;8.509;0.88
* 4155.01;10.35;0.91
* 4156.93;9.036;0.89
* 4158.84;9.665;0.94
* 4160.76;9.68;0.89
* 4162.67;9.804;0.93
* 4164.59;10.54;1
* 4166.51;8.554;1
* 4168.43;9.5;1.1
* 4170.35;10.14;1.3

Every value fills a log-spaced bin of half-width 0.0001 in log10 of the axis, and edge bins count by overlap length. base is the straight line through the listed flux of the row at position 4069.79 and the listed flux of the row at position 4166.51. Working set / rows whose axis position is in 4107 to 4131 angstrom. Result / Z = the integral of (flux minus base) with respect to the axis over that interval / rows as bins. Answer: 13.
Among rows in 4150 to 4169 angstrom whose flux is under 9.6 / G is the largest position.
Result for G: 4168.43 angstrom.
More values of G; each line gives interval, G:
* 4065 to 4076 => 4075.42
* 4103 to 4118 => 4107.45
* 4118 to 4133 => 4132.12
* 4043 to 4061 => 4060.43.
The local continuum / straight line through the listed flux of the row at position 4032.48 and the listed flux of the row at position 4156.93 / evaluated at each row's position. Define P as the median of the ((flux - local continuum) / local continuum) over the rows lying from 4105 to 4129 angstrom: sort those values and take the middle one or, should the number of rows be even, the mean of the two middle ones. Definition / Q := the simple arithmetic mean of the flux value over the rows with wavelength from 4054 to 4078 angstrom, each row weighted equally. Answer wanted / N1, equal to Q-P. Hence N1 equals 8.6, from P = 0.13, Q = 8.7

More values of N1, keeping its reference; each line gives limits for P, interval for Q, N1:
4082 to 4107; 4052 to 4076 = 8.4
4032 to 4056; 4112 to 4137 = 9.5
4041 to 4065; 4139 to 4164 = 9.4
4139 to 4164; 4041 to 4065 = 8.6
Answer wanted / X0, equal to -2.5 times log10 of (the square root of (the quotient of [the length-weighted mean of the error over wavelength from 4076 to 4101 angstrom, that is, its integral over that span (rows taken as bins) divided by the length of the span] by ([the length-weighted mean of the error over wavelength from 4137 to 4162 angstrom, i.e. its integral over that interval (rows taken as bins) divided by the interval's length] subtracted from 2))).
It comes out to 0.125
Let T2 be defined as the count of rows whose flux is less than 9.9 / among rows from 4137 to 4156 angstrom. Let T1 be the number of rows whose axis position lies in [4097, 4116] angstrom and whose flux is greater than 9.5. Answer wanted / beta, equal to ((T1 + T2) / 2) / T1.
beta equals 0.92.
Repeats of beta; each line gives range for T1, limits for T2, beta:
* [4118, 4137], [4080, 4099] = 0.67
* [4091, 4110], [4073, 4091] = 0.83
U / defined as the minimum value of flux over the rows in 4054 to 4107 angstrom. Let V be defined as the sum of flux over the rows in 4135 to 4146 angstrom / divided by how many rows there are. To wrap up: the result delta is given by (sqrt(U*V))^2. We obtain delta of 71.4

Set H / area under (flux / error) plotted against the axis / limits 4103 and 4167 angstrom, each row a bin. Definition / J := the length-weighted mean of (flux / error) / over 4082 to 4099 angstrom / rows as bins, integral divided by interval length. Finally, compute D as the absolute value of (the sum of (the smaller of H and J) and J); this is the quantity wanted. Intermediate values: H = 698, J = 12.1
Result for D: 24.1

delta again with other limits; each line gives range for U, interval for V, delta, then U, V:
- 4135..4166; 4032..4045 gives 78.4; 8.474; 9.3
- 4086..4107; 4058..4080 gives 73.7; 8.472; 8.7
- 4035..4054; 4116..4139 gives 69.4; 7.188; 9.7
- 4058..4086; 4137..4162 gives 68.2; 7.124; 9.6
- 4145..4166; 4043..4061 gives 74.3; 8.474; 8.8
